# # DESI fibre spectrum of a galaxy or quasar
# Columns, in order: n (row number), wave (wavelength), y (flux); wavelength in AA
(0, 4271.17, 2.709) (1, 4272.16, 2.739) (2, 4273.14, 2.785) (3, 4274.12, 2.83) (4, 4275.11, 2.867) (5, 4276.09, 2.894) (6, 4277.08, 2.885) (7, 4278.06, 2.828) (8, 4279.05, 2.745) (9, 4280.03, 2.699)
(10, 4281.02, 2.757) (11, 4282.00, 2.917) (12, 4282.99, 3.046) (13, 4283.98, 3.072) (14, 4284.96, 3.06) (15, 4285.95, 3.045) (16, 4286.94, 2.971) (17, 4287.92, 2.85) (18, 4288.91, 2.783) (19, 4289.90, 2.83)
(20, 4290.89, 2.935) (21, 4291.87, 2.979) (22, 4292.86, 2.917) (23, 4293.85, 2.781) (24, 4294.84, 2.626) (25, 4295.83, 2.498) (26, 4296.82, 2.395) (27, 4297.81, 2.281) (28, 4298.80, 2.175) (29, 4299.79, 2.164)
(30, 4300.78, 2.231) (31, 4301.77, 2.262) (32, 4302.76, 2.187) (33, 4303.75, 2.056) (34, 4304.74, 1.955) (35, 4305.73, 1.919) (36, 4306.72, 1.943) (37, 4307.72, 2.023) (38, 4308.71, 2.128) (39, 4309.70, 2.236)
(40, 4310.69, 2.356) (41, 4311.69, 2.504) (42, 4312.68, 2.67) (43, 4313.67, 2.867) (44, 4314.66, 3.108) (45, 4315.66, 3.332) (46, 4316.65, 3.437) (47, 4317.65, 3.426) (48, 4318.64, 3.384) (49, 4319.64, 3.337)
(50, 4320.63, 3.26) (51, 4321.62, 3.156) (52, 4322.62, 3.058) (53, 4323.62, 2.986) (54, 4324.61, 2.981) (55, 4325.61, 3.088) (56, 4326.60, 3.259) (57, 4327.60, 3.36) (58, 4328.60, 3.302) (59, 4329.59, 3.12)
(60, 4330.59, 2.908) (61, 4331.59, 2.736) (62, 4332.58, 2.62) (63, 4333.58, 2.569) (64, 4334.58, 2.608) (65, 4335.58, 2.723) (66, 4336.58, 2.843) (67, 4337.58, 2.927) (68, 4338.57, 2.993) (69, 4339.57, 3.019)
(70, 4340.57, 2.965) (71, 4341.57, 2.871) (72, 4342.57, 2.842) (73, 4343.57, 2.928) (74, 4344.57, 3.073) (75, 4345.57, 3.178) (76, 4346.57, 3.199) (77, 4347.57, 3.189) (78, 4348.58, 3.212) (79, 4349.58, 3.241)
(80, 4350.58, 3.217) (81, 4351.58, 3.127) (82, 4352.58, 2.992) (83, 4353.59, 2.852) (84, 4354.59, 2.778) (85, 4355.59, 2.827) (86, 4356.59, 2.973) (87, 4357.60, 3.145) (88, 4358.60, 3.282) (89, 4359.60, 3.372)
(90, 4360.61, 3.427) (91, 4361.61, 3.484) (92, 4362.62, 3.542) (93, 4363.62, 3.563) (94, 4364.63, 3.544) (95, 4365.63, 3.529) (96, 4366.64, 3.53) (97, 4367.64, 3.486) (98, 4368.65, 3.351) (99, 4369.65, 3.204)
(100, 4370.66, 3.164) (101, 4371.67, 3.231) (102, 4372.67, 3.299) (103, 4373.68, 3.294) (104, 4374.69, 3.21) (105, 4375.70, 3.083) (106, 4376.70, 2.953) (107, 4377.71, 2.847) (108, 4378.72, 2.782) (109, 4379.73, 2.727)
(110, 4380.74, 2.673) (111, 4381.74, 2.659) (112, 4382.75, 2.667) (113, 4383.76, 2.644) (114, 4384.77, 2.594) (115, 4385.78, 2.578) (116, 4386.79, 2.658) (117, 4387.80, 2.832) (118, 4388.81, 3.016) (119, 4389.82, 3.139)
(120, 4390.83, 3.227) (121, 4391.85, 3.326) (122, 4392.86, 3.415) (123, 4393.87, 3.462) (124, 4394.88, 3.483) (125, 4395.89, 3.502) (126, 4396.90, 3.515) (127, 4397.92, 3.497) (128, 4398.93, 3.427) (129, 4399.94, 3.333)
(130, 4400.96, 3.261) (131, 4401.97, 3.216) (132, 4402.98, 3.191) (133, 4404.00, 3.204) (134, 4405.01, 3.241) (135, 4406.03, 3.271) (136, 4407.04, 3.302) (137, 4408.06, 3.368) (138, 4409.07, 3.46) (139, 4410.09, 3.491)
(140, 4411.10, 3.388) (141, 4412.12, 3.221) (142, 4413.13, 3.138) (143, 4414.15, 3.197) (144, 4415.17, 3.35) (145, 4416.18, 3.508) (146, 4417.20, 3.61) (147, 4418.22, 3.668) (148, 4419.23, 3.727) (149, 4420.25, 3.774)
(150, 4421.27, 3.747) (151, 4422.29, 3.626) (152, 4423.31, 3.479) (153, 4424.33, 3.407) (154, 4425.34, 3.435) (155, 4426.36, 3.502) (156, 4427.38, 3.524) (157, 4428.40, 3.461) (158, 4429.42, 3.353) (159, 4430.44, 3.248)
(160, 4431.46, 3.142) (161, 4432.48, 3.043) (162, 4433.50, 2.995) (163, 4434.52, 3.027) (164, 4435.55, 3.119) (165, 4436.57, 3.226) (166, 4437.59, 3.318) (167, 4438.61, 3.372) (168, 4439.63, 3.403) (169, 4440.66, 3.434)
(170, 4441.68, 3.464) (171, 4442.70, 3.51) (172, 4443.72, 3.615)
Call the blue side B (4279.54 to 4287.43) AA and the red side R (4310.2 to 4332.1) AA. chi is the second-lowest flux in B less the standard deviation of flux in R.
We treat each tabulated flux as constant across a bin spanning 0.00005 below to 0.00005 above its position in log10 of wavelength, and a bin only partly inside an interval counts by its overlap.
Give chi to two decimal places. 2.46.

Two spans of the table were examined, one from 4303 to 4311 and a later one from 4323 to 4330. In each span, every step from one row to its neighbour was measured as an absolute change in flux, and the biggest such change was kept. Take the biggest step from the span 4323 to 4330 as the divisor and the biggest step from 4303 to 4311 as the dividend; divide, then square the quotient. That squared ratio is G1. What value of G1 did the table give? 0.4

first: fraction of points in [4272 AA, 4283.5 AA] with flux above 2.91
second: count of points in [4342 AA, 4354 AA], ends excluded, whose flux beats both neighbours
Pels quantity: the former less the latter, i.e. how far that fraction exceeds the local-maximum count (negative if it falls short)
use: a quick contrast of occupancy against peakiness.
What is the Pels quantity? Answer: -1.8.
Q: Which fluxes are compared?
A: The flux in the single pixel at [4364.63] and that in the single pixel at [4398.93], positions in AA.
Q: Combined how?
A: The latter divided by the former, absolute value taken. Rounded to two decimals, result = 0.97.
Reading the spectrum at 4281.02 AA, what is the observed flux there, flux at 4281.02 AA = 2.757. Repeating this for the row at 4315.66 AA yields 3.332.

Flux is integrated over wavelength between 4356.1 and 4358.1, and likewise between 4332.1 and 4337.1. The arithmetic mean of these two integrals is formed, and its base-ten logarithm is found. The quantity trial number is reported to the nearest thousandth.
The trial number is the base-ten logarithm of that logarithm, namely -0.005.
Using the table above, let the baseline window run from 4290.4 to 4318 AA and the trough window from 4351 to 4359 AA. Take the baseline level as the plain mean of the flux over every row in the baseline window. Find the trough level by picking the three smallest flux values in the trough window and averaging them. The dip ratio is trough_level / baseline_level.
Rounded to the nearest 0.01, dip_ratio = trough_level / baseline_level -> 1.12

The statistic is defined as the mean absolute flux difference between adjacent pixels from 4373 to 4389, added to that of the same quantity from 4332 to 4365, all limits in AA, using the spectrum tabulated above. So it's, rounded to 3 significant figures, 0.152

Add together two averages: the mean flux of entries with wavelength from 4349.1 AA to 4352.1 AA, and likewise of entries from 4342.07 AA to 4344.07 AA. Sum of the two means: 6.1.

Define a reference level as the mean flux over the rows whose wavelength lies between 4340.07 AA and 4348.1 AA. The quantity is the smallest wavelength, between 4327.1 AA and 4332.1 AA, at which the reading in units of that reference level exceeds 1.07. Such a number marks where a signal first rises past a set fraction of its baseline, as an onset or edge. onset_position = 4327.60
